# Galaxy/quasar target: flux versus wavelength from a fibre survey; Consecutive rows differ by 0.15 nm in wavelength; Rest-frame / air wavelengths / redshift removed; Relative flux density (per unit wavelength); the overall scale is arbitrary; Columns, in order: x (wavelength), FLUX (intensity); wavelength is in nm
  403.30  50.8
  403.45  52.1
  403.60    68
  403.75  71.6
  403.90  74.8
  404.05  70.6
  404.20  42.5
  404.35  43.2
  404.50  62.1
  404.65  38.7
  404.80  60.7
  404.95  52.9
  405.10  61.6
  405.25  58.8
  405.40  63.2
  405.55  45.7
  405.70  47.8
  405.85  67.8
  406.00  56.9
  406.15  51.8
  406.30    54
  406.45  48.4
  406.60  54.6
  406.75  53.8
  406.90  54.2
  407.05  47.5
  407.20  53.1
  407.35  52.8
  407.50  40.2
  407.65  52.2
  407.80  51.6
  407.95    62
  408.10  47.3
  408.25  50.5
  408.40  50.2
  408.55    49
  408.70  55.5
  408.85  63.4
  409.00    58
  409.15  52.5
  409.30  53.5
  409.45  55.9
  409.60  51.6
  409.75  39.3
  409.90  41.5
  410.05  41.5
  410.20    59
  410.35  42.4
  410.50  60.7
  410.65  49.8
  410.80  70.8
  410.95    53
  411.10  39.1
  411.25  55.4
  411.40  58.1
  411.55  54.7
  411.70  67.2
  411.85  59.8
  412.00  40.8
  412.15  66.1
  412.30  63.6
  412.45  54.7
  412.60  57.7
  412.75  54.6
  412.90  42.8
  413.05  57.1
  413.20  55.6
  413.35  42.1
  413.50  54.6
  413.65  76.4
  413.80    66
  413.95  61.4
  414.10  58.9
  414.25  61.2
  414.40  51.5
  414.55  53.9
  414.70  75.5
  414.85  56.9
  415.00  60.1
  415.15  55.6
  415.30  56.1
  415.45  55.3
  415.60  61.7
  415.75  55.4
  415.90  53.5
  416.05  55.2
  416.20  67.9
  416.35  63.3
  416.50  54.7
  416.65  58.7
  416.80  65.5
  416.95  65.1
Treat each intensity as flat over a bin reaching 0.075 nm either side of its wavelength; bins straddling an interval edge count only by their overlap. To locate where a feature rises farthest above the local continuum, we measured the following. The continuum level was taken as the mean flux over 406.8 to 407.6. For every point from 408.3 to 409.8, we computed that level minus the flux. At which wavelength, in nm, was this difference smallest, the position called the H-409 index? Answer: 408.85 nm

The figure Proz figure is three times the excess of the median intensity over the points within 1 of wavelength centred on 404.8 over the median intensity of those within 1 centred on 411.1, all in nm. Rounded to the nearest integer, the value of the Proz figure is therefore 12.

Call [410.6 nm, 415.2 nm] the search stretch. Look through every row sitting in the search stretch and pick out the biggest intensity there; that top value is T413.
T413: 76.4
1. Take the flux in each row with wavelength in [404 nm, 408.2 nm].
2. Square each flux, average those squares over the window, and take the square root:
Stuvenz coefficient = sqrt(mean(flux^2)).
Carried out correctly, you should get 54.0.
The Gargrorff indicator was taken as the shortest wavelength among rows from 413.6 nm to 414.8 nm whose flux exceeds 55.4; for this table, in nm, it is 413.65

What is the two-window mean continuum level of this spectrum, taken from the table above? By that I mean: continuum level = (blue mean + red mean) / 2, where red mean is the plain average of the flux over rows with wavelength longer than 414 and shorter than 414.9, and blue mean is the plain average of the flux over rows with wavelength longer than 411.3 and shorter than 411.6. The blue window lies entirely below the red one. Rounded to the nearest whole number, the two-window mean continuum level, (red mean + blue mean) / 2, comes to 58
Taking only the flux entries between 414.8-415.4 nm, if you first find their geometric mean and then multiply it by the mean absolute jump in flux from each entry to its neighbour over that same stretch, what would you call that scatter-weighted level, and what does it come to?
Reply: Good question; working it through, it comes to 156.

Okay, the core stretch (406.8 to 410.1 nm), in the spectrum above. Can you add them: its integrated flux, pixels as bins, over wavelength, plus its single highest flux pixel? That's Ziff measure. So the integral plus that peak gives 232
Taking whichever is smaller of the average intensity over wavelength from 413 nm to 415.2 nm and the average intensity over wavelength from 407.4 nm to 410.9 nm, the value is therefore 52.1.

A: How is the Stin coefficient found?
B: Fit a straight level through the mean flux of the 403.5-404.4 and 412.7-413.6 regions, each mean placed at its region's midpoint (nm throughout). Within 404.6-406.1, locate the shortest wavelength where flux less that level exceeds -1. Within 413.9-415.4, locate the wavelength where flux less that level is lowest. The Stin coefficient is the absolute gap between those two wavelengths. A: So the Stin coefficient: 9.60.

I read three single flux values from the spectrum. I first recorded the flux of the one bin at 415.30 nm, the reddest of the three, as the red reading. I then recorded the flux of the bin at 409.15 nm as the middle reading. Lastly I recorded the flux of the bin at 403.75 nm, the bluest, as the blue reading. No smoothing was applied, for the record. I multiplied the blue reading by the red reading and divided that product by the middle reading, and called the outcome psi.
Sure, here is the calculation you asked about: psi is 77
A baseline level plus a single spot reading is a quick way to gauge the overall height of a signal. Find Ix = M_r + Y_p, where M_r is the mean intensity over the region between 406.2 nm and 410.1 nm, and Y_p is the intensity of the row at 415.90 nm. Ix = 105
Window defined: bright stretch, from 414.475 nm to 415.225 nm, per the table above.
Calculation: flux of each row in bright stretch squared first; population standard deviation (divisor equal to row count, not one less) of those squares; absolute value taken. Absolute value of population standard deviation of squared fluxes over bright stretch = 1022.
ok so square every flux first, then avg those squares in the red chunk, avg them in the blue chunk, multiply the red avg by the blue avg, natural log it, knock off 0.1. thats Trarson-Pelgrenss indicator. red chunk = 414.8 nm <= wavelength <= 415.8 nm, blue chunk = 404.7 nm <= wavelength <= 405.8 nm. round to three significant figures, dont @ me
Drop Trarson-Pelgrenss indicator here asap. 16.1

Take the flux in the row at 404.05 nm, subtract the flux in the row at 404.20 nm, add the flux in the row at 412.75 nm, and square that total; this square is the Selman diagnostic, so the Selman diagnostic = 6839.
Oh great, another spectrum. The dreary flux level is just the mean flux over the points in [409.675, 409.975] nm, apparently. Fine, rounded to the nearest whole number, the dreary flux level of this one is 40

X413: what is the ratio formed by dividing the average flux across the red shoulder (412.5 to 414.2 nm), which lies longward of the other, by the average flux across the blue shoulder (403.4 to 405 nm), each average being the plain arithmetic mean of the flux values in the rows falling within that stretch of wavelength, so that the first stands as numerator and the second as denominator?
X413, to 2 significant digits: 0.98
